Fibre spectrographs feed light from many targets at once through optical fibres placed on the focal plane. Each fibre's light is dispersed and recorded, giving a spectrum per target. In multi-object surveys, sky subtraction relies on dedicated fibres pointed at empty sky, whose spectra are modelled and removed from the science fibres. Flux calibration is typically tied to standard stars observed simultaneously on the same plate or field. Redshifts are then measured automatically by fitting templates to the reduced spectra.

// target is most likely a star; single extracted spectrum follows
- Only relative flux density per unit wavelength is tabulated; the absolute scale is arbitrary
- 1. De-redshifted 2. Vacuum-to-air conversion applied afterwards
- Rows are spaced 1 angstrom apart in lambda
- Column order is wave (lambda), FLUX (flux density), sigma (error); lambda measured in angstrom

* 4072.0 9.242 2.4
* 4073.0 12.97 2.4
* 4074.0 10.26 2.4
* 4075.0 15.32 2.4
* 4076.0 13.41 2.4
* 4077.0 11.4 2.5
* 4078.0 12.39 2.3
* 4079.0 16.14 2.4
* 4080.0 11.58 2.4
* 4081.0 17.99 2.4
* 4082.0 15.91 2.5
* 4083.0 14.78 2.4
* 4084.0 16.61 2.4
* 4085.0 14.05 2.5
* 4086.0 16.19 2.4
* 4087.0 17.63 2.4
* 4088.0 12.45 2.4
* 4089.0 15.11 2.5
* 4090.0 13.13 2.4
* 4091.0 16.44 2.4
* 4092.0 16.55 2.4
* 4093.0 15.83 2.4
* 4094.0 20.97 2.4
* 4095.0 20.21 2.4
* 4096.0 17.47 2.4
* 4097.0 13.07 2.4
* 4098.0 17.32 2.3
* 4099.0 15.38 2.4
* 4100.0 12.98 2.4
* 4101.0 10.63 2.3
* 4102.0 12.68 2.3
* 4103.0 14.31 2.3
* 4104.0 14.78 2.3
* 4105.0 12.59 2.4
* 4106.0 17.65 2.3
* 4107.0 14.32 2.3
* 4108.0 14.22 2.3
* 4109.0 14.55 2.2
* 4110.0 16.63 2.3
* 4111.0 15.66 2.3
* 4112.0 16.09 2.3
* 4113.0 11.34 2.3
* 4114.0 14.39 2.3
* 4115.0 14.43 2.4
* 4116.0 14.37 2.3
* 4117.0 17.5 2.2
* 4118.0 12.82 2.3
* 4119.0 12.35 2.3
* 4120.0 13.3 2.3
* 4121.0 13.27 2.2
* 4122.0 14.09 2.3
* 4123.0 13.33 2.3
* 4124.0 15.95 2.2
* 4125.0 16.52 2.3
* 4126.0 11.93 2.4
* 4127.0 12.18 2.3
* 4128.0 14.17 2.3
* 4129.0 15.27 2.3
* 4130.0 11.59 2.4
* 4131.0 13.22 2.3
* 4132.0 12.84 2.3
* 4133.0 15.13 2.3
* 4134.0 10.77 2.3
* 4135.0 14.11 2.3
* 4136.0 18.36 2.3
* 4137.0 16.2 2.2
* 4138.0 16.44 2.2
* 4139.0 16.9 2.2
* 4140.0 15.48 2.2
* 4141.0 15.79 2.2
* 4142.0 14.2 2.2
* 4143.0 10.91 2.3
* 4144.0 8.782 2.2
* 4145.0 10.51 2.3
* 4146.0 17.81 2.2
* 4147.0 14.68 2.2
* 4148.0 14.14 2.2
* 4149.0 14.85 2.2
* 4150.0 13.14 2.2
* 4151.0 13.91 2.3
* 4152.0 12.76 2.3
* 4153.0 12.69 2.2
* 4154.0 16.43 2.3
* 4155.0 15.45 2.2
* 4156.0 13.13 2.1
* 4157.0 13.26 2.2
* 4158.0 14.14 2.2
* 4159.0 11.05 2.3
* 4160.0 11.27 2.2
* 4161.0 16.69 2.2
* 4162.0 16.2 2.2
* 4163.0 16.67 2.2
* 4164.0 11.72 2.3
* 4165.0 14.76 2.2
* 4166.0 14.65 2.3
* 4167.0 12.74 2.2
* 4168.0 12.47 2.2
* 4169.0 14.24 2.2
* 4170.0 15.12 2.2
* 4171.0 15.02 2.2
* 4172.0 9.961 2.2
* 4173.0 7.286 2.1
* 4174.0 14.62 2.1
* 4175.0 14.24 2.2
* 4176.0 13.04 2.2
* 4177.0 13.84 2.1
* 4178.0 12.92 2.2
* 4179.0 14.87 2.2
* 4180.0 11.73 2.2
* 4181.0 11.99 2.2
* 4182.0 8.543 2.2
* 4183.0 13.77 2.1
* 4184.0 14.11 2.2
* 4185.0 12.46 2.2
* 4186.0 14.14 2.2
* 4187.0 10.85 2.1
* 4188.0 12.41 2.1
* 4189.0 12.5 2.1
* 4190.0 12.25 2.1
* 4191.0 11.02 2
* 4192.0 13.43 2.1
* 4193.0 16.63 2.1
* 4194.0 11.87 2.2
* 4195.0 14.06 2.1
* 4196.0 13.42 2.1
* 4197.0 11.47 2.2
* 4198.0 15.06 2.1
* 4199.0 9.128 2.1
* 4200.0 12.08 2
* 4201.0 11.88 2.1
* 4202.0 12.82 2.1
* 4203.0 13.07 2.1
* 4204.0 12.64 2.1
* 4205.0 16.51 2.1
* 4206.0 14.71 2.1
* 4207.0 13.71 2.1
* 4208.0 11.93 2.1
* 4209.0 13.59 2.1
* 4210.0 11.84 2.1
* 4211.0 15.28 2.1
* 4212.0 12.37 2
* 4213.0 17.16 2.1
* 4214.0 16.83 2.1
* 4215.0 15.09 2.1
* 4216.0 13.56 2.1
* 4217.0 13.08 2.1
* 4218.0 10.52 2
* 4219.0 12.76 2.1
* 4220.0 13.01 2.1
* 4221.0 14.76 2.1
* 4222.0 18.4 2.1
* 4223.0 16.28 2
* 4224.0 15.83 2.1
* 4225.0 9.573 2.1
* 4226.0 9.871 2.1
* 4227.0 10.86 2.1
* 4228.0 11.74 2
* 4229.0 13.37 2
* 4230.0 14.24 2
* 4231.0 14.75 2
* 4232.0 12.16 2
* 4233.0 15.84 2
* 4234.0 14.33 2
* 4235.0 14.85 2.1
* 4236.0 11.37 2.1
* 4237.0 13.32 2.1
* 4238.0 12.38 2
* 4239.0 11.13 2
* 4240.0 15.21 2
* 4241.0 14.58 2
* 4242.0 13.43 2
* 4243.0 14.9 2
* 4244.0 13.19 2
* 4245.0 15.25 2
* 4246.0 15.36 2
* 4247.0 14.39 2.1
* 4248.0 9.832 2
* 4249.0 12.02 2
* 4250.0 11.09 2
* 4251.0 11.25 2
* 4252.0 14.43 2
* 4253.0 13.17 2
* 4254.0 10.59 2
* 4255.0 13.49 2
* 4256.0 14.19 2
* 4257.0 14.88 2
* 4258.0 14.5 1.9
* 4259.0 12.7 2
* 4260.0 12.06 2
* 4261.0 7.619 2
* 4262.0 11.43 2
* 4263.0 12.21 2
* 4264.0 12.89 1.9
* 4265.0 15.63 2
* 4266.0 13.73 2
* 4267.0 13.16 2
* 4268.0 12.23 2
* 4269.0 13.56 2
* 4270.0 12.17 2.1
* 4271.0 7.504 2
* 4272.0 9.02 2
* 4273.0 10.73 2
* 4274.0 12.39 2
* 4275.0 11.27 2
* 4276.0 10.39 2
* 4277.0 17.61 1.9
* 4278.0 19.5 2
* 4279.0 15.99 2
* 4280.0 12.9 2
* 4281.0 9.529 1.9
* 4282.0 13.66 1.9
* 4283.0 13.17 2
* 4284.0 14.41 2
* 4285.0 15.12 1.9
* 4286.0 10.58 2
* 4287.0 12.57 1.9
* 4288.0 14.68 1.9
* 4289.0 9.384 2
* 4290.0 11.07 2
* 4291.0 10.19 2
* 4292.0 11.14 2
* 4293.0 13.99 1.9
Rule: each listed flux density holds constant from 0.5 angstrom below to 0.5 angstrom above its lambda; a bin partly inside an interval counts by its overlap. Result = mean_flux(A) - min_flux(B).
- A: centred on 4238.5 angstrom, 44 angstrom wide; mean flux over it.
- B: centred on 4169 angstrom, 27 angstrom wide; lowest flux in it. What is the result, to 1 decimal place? 6.0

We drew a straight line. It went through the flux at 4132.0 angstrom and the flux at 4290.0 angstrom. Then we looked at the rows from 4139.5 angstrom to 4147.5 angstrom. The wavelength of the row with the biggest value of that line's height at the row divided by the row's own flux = 4144.0 angstrom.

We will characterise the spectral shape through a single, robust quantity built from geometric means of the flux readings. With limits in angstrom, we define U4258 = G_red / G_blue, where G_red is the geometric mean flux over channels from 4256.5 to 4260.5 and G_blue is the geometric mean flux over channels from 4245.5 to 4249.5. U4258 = 1.06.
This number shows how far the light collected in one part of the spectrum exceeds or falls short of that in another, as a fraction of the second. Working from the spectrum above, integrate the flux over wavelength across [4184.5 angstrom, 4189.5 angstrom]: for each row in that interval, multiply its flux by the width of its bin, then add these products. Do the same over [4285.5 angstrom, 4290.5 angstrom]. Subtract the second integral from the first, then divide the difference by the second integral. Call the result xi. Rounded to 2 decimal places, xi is 0.07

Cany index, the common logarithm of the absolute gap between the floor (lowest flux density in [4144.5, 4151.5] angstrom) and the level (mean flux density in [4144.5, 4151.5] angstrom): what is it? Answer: 0.561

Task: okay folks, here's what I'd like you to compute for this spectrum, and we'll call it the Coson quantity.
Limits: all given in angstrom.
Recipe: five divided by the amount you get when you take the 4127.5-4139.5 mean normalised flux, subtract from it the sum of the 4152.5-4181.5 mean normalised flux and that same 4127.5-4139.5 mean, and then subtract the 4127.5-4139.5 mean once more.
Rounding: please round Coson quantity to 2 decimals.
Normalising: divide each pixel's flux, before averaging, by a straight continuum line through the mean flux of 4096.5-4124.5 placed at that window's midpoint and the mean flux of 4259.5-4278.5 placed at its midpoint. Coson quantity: -2.46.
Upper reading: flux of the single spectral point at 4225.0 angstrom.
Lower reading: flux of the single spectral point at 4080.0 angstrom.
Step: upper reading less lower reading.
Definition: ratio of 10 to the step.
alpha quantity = -5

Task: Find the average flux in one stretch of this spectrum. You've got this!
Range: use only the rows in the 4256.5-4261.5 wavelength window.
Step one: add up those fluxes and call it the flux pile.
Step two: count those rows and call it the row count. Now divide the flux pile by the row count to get 12.4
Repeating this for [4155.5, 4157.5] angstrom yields 13.2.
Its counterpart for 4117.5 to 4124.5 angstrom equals 13.6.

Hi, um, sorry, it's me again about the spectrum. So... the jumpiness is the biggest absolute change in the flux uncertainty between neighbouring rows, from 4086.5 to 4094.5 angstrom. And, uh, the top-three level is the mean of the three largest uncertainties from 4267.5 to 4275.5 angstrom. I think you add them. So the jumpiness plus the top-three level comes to 2.13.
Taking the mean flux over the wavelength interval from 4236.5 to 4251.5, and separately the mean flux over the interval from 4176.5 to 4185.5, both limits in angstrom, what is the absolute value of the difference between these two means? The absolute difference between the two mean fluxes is 0.46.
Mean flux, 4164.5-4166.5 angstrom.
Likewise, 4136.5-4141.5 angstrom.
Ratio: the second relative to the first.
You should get 1.10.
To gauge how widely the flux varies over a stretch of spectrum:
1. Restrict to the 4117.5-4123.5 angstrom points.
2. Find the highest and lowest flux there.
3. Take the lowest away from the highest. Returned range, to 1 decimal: 1.7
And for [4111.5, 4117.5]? 6.2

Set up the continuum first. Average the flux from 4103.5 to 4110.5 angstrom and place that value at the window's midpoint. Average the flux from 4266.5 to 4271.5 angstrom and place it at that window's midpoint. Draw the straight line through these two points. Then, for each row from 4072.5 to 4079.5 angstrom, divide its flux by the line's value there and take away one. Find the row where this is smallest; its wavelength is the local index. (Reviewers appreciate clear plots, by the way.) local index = 4074.0 angstrom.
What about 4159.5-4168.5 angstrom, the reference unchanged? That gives 4160.0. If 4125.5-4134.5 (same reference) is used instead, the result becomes 4134.0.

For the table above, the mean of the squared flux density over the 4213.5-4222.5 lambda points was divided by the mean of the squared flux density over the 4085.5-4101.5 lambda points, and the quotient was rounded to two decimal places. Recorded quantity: 0.82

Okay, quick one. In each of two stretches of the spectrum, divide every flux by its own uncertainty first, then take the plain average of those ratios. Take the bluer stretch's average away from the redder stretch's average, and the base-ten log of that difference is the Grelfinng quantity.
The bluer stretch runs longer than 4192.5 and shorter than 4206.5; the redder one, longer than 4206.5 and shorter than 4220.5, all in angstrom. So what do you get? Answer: -0.62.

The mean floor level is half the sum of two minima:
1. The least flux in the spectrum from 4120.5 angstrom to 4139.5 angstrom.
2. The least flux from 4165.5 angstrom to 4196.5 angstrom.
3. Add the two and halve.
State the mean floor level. 9.0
